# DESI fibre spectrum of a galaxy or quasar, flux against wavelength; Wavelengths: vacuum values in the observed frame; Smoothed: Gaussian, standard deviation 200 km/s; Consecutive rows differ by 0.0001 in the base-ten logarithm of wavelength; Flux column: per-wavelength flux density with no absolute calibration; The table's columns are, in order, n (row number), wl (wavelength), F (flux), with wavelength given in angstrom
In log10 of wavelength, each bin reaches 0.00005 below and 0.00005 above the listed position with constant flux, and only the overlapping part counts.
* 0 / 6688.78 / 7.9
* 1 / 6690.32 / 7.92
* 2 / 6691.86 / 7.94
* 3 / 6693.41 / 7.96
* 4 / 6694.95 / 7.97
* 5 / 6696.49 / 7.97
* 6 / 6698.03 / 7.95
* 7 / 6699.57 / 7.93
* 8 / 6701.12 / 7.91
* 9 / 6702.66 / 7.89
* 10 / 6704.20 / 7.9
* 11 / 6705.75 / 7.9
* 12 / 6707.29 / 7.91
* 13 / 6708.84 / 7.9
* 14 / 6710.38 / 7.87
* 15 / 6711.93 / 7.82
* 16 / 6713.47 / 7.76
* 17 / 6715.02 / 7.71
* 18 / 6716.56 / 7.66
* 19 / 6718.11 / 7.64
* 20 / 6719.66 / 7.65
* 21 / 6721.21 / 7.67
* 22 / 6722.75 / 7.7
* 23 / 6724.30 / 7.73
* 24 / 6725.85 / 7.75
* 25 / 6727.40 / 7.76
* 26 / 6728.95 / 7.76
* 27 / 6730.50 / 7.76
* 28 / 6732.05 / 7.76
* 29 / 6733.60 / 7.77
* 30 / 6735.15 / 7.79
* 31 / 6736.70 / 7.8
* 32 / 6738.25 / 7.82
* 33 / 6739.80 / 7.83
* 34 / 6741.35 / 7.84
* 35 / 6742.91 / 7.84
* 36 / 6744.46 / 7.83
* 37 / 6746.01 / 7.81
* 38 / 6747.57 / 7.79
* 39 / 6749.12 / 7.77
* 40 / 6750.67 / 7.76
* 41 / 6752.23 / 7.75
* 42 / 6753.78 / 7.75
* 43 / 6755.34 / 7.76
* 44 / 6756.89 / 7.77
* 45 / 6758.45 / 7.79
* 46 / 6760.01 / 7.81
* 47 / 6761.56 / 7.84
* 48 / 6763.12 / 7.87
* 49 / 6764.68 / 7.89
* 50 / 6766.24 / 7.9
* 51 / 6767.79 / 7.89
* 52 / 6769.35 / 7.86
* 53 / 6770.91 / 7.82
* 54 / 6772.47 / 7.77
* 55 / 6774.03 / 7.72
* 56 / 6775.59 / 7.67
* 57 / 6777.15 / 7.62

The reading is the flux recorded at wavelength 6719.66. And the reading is 7.65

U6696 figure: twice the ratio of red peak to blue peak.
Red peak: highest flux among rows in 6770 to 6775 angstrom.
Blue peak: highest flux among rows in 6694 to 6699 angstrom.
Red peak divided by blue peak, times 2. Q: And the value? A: 1.96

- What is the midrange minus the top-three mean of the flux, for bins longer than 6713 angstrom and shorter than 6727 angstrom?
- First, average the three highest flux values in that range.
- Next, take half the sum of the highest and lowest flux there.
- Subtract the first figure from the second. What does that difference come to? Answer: -0.0467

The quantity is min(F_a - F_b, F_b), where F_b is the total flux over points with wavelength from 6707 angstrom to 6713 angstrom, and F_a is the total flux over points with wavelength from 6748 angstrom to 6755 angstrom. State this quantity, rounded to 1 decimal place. -0.5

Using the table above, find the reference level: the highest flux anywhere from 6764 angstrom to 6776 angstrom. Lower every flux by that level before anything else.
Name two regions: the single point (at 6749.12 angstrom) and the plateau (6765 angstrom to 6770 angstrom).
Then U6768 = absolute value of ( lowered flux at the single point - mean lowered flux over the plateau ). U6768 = 0.11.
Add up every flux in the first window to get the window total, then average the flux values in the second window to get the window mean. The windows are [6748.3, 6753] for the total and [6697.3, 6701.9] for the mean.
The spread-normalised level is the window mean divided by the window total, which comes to 0.34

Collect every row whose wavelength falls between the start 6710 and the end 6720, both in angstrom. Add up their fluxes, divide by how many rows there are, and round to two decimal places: 7.73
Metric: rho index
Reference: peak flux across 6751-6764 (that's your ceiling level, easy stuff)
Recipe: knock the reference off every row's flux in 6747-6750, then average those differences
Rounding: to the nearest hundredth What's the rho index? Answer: -0.09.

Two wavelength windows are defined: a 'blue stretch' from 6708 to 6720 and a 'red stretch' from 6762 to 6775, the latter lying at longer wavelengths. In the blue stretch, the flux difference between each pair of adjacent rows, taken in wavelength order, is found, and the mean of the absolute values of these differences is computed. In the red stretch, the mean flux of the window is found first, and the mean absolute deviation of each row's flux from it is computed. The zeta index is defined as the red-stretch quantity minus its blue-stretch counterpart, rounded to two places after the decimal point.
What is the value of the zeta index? 0.01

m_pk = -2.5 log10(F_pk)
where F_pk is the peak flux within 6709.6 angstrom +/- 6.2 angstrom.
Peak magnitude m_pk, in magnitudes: -2.25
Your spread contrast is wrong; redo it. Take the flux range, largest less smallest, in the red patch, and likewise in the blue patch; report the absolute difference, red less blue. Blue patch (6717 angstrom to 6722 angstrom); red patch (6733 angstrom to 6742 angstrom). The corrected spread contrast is 0.040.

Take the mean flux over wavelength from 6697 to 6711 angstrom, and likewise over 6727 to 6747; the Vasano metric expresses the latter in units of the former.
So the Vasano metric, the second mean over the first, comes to 0.99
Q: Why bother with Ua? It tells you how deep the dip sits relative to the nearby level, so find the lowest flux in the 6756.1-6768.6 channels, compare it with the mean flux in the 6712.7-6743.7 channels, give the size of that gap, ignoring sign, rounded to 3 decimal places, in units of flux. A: 0.020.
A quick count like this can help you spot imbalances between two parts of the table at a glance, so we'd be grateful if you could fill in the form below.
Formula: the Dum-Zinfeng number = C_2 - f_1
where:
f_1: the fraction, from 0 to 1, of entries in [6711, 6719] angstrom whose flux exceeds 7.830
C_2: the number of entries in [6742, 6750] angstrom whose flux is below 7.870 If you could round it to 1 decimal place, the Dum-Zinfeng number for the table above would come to 5.0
